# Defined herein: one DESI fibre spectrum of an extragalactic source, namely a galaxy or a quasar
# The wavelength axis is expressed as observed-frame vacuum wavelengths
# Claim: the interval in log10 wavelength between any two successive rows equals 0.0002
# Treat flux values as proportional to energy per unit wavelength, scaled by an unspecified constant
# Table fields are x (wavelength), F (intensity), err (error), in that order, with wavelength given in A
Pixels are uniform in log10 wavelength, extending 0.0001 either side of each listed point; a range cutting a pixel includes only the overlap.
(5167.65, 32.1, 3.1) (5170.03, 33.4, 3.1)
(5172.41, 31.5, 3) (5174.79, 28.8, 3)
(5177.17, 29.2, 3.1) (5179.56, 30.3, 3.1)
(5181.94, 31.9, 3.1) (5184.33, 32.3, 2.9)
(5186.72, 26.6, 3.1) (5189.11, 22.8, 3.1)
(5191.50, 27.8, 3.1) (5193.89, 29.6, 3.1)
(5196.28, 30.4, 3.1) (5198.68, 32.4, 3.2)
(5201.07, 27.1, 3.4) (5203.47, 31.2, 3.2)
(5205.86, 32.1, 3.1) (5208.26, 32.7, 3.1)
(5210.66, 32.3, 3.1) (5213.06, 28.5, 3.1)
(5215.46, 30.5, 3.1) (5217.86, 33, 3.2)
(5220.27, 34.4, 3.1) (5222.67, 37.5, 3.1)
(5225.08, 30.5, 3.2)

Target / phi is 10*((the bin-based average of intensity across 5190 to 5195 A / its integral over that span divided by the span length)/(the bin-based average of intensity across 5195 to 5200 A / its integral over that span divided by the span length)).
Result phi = 9.1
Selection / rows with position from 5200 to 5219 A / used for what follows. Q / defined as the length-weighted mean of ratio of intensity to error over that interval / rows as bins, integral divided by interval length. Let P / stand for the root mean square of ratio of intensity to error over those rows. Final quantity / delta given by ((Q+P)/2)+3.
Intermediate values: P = 9.8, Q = 9.8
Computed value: 12.8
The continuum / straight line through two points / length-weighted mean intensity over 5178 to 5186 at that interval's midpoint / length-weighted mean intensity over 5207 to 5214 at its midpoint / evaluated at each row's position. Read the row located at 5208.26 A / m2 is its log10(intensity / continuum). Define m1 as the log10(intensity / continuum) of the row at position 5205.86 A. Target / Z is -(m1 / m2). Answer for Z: -0.6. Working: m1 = 0.012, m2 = 0.020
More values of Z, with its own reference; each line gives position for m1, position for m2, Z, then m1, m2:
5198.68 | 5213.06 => 0.4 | 0.017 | -0.040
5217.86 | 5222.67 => -0.3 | 0.023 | 0.078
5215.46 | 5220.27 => 0.3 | -0.011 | 0.041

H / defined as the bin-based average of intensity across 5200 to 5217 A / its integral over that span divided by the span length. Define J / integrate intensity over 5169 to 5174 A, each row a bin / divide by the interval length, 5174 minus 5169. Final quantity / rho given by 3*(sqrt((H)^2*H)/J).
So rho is 15.9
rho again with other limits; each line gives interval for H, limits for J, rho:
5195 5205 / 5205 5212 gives 15.5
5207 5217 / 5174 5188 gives 17.4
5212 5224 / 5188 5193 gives 22.0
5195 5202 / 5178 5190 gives 17.1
